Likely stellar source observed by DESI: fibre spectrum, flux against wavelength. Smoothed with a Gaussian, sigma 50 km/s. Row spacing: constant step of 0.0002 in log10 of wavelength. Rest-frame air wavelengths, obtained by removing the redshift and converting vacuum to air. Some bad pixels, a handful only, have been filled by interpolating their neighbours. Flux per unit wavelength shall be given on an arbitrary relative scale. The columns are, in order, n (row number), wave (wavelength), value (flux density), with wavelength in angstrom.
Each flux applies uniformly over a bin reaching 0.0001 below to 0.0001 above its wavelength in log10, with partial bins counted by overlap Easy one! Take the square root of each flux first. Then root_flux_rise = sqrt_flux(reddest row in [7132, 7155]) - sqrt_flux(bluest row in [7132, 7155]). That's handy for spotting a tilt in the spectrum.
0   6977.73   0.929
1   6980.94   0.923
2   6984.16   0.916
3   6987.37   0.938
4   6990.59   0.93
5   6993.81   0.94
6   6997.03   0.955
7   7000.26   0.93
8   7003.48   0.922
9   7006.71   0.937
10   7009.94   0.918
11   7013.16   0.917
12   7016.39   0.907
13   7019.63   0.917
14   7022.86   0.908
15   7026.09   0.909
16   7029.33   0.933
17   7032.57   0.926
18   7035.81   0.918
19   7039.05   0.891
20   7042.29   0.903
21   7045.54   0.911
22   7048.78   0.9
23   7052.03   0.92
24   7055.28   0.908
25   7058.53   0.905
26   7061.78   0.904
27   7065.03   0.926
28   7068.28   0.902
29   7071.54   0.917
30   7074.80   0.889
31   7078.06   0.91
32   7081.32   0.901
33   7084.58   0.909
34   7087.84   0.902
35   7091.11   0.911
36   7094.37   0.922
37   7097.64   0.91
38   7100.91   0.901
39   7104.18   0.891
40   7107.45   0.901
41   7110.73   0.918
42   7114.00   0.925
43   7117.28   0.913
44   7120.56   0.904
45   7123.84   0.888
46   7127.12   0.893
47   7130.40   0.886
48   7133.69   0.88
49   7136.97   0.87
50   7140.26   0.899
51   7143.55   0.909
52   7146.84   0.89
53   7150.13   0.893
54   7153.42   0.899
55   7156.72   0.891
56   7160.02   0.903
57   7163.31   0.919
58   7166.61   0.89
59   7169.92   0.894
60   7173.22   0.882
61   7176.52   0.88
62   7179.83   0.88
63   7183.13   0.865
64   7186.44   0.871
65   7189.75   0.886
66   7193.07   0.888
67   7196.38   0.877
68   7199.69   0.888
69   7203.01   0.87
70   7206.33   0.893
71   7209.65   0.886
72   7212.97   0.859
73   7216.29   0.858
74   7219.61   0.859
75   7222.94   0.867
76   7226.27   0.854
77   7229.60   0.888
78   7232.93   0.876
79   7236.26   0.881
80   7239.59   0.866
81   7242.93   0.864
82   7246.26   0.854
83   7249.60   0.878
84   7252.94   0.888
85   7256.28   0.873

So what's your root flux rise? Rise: 0.0101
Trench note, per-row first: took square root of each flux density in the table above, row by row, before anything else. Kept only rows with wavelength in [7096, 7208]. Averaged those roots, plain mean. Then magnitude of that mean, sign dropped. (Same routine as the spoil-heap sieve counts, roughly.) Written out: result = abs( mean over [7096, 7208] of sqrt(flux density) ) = 0.945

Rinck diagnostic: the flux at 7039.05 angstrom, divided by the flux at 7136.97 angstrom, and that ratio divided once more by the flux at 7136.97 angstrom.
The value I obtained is 1.18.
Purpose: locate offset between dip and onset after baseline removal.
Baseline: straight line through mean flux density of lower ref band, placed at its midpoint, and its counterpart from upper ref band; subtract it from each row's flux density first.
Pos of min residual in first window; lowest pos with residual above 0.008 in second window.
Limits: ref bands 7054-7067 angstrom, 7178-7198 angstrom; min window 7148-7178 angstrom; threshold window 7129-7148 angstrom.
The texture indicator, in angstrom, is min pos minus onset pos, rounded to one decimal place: 36.3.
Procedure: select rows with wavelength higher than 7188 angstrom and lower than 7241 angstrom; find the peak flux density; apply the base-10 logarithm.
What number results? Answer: -0.049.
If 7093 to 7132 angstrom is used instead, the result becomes -0.034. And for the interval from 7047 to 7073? -0.033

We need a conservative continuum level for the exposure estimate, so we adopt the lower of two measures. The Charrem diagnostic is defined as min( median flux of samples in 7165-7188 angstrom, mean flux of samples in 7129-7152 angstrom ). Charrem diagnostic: 0.880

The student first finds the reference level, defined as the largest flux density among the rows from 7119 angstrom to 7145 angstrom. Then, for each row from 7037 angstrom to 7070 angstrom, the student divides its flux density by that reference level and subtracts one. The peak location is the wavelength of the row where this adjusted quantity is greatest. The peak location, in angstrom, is 7065.03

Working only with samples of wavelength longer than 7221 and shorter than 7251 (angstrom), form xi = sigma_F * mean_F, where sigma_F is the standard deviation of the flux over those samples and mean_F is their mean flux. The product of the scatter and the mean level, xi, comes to 0.010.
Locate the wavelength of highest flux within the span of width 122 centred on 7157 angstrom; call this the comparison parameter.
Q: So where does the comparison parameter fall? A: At 7114.00 angstrom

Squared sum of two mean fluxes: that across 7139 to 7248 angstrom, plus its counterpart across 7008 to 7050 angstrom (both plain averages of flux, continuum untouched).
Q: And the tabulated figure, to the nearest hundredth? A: 3.22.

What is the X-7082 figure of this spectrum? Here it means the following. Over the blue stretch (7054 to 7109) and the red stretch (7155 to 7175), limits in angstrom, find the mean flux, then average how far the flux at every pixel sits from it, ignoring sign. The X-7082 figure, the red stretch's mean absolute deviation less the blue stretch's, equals 0.002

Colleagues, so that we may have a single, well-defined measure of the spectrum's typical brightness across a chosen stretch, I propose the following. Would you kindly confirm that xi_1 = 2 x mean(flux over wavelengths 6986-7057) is 1.84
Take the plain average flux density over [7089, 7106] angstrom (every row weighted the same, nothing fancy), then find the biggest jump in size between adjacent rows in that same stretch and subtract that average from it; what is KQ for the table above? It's -0.895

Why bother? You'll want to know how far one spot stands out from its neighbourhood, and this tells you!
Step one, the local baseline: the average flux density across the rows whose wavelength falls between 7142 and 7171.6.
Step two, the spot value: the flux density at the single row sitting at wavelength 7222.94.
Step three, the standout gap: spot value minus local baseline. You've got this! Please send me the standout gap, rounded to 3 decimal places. -0.032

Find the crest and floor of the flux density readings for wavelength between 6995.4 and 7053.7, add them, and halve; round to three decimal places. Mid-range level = 0.923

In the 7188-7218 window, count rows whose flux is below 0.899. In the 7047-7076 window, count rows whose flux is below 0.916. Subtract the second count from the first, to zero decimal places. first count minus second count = 3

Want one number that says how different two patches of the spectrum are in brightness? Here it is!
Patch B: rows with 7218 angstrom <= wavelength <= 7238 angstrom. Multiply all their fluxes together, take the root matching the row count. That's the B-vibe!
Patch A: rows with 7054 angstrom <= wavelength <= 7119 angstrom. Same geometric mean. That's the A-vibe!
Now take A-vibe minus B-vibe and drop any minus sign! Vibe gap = 0.037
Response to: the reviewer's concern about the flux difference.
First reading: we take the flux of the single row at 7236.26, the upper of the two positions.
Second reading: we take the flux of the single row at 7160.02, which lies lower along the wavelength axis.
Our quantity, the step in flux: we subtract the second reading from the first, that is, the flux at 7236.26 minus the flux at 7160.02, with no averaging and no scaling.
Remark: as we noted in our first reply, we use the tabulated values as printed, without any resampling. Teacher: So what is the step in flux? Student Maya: -0.022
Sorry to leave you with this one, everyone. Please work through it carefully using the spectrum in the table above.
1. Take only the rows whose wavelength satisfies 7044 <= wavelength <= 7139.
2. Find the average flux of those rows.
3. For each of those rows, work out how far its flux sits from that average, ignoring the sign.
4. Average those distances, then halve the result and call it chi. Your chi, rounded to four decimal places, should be 0.0051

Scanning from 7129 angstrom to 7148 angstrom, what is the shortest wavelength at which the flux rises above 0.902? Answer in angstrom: 7143.55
